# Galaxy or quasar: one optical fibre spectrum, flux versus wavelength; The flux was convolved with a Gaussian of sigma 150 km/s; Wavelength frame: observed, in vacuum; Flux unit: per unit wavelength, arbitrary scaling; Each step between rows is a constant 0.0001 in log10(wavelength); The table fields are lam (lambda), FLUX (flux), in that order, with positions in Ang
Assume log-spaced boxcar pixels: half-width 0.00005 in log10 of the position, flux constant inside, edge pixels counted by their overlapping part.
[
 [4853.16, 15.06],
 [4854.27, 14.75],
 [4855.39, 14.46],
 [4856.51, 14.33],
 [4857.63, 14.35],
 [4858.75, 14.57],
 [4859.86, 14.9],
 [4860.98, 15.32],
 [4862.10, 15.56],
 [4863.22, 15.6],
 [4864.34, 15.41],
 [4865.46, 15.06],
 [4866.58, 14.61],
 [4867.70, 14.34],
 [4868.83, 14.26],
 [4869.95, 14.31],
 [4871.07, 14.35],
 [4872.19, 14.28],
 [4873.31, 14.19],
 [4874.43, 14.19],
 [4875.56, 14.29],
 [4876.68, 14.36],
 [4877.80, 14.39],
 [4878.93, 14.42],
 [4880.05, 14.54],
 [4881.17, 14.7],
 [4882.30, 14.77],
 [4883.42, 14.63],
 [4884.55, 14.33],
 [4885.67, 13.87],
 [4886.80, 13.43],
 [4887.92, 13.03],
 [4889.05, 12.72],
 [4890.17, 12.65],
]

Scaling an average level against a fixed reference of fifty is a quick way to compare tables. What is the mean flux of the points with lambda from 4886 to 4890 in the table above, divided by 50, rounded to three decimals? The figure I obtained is 0.261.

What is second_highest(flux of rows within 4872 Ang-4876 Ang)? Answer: 14.28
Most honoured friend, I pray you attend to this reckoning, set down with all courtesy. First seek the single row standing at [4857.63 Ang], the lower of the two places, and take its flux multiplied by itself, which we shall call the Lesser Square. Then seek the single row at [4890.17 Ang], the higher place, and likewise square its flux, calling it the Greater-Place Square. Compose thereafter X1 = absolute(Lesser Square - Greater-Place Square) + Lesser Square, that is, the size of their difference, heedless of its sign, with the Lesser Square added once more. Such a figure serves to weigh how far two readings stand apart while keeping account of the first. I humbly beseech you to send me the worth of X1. 252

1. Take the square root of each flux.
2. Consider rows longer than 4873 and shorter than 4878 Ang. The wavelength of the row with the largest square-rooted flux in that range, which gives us 4877.80 Ang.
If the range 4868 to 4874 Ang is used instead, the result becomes 4871.07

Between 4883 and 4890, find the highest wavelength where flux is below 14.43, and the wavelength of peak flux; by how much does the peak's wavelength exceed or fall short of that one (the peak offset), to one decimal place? -5.6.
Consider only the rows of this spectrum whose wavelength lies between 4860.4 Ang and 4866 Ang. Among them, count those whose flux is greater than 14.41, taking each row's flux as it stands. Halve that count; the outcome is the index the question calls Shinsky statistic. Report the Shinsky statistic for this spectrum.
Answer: 2.5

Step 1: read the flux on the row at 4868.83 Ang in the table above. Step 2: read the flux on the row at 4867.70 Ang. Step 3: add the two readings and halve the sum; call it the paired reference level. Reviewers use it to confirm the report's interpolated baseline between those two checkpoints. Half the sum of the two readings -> 14.3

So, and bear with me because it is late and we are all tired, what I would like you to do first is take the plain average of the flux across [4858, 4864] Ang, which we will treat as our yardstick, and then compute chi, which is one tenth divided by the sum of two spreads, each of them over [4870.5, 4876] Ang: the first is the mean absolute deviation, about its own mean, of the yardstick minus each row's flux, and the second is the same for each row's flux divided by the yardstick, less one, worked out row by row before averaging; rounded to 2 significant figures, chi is 1.7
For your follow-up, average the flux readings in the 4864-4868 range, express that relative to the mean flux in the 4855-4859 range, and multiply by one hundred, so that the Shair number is 103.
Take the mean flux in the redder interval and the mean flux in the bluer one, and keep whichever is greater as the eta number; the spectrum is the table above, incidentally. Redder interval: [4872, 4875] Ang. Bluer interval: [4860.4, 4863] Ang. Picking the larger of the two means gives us 15.4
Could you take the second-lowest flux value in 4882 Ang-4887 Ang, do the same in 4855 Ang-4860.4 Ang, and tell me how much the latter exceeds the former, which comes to 0.48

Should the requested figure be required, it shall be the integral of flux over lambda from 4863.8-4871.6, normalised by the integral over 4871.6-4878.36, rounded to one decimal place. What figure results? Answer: 1.2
